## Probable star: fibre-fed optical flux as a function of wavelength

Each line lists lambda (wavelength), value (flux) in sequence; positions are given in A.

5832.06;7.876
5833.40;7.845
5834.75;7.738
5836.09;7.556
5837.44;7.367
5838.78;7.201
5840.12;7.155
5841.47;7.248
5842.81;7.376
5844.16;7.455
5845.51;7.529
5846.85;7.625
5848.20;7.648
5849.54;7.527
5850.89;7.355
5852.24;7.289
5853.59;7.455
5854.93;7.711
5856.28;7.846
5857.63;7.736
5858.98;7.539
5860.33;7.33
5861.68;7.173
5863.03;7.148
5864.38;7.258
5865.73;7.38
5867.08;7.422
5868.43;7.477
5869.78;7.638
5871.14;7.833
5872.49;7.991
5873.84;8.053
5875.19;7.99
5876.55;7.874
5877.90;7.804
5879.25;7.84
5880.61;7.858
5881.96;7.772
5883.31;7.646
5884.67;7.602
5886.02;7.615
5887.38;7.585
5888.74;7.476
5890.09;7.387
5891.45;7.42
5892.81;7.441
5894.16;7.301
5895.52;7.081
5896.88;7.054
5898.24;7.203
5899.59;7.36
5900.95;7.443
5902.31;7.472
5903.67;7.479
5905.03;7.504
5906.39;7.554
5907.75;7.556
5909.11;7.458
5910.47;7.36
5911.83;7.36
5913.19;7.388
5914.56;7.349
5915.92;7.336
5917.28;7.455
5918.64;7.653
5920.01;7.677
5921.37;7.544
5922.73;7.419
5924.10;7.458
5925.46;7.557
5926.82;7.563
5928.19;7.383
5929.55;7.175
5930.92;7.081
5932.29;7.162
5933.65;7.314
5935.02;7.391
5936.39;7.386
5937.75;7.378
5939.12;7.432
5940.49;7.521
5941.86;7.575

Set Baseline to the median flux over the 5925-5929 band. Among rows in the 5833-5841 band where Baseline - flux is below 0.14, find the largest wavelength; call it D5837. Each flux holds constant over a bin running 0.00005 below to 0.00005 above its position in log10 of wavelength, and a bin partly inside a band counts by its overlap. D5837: 5836.09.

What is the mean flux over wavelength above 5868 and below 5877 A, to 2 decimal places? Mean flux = 7.84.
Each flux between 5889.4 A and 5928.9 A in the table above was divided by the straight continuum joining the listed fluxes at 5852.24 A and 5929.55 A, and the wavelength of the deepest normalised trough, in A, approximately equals 5896.88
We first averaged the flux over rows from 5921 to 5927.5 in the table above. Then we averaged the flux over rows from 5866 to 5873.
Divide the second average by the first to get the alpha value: 1.02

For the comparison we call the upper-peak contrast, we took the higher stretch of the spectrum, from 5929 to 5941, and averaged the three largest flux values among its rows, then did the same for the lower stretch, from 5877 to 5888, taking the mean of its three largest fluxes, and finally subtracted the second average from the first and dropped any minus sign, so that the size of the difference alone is 0.386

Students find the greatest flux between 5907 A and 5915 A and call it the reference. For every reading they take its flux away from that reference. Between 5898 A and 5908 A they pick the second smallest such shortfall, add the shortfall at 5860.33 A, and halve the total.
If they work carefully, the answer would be 0.11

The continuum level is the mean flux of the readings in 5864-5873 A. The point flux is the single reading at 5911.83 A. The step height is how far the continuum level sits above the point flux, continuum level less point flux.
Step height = 0.21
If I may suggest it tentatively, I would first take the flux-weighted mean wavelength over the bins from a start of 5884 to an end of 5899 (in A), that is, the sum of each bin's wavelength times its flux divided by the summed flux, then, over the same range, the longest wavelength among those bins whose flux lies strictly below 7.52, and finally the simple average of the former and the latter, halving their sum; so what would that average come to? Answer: 5894.8 A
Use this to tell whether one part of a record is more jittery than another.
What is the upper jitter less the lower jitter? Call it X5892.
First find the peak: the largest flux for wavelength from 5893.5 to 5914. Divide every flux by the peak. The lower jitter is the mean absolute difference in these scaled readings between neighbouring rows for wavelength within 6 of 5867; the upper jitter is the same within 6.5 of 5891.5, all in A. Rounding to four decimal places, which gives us -0.0033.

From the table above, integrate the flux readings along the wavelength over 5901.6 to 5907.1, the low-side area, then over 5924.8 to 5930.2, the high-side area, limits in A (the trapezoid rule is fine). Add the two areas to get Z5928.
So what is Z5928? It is 81.3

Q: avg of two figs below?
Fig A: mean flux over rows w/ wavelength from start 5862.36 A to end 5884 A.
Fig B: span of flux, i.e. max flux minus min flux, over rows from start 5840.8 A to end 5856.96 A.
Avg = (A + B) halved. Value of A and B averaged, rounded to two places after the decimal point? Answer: 4.14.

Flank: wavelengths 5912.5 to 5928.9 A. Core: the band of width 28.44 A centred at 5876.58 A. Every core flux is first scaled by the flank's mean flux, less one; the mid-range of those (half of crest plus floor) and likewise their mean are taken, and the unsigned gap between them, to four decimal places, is 0.0066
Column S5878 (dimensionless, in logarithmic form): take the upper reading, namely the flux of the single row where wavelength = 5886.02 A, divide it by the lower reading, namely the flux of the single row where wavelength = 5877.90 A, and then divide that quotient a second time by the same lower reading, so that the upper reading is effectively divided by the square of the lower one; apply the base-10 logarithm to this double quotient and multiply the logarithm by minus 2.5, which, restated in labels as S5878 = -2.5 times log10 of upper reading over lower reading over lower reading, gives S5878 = 2.257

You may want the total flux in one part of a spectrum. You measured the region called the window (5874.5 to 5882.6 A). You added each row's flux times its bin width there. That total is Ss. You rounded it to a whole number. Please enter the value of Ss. 64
